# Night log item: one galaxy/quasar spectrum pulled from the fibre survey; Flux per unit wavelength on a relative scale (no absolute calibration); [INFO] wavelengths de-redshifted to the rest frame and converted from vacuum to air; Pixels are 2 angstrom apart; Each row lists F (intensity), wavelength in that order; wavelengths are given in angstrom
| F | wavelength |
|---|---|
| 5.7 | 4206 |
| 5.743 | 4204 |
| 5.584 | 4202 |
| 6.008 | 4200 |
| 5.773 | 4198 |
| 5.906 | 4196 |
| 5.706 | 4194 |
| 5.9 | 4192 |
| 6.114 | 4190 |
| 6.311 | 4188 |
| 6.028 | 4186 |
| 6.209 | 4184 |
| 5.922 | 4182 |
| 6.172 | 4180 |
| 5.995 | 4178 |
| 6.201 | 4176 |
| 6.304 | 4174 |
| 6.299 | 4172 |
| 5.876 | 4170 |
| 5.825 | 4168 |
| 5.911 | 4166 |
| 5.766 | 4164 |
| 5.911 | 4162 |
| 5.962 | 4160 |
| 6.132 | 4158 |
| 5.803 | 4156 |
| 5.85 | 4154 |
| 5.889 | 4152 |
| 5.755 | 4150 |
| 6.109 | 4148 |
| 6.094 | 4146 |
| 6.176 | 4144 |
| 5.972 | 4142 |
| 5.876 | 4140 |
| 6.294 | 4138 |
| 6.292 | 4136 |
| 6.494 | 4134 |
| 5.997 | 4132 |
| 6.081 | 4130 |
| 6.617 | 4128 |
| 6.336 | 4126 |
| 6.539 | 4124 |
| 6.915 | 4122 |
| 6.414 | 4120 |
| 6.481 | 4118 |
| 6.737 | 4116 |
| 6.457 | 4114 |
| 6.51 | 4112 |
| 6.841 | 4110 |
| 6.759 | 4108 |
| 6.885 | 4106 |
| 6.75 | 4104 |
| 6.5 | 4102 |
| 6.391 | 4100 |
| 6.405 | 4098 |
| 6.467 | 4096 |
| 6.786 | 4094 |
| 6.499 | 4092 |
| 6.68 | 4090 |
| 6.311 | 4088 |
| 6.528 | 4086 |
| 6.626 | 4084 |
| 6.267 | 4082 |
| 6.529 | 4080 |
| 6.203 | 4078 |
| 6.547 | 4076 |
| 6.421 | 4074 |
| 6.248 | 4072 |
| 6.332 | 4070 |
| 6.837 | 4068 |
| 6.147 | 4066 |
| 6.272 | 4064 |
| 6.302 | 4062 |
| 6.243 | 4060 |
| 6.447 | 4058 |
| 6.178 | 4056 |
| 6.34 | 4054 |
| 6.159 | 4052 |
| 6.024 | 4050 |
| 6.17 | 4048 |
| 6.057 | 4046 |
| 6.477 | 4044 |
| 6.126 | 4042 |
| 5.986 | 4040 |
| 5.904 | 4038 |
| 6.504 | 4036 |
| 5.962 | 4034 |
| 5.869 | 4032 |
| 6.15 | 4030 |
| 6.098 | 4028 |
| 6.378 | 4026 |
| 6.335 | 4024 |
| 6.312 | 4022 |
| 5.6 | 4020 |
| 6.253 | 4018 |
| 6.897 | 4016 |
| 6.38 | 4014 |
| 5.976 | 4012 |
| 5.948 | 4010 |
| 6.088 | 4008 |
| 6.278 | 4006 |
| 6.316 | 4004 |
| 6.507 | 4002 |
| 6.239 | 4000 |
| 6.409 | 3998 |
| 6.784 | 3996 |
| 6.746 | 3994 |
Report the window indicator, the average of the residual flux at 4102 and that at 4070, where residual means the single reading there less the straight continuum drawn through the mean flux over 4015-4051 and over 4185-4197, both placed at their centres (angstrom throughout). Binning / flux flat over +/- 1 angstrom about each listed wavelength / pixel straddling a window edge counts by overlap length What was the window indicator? 0.30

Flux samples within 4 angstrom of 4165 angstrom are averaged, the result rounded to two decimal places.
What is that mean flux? 5.85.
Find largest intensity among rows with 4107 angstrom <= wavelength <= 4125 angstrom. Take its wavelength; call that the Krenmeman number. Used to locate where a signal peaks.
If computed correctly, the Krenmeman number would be 4122 angstrom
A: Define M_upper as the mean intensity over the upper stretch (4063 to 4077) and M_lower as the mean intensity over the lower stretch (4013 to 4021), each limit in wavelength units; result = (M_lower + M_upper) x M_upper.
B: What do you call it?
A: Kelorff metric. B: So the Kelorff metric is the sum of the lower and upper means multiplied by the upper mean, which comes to 81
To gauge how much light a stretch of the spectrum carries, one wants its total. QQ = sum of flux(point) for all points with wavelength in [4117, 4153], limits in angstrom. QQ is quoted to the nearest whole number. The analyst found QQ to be 112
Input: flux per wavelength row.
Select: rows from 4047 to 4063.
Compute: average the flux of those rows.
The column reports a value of 6.2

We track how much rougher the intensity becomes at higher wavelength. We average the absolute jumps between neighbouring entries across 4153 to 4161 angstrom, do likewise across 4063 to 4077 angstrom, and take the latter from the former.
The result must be -0.10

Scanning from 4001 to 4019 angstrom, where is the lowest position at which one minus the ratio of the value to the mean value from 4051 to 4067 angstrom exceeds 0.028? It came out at 4010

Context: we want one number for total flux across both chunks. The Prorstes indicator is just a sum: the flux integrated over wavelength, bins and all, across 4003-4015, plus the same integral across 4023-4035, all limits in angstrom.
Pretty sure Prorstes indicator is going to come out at 148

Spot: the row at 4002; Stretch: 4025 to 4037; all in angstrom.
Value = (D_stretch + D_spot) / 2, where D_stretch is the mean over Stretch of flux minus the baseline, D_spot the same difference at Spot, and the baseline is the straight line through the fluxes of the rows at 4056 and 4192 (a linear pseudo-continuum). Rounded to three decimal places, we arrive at 0.075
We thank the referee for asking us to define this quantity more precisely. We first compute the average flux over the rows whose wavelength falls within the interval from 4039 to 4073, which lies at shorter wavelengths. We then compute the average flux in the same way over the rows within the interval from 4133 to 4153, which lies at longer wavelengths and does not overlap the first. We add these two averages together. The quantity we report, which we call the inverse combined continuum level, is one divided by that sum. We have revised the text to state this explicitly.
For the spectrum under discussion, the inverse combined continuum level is 0.0810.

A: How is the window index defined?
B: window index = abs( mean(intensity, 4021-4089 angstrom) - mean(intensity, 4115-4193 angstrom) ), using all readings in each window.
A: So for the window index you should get 0.13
